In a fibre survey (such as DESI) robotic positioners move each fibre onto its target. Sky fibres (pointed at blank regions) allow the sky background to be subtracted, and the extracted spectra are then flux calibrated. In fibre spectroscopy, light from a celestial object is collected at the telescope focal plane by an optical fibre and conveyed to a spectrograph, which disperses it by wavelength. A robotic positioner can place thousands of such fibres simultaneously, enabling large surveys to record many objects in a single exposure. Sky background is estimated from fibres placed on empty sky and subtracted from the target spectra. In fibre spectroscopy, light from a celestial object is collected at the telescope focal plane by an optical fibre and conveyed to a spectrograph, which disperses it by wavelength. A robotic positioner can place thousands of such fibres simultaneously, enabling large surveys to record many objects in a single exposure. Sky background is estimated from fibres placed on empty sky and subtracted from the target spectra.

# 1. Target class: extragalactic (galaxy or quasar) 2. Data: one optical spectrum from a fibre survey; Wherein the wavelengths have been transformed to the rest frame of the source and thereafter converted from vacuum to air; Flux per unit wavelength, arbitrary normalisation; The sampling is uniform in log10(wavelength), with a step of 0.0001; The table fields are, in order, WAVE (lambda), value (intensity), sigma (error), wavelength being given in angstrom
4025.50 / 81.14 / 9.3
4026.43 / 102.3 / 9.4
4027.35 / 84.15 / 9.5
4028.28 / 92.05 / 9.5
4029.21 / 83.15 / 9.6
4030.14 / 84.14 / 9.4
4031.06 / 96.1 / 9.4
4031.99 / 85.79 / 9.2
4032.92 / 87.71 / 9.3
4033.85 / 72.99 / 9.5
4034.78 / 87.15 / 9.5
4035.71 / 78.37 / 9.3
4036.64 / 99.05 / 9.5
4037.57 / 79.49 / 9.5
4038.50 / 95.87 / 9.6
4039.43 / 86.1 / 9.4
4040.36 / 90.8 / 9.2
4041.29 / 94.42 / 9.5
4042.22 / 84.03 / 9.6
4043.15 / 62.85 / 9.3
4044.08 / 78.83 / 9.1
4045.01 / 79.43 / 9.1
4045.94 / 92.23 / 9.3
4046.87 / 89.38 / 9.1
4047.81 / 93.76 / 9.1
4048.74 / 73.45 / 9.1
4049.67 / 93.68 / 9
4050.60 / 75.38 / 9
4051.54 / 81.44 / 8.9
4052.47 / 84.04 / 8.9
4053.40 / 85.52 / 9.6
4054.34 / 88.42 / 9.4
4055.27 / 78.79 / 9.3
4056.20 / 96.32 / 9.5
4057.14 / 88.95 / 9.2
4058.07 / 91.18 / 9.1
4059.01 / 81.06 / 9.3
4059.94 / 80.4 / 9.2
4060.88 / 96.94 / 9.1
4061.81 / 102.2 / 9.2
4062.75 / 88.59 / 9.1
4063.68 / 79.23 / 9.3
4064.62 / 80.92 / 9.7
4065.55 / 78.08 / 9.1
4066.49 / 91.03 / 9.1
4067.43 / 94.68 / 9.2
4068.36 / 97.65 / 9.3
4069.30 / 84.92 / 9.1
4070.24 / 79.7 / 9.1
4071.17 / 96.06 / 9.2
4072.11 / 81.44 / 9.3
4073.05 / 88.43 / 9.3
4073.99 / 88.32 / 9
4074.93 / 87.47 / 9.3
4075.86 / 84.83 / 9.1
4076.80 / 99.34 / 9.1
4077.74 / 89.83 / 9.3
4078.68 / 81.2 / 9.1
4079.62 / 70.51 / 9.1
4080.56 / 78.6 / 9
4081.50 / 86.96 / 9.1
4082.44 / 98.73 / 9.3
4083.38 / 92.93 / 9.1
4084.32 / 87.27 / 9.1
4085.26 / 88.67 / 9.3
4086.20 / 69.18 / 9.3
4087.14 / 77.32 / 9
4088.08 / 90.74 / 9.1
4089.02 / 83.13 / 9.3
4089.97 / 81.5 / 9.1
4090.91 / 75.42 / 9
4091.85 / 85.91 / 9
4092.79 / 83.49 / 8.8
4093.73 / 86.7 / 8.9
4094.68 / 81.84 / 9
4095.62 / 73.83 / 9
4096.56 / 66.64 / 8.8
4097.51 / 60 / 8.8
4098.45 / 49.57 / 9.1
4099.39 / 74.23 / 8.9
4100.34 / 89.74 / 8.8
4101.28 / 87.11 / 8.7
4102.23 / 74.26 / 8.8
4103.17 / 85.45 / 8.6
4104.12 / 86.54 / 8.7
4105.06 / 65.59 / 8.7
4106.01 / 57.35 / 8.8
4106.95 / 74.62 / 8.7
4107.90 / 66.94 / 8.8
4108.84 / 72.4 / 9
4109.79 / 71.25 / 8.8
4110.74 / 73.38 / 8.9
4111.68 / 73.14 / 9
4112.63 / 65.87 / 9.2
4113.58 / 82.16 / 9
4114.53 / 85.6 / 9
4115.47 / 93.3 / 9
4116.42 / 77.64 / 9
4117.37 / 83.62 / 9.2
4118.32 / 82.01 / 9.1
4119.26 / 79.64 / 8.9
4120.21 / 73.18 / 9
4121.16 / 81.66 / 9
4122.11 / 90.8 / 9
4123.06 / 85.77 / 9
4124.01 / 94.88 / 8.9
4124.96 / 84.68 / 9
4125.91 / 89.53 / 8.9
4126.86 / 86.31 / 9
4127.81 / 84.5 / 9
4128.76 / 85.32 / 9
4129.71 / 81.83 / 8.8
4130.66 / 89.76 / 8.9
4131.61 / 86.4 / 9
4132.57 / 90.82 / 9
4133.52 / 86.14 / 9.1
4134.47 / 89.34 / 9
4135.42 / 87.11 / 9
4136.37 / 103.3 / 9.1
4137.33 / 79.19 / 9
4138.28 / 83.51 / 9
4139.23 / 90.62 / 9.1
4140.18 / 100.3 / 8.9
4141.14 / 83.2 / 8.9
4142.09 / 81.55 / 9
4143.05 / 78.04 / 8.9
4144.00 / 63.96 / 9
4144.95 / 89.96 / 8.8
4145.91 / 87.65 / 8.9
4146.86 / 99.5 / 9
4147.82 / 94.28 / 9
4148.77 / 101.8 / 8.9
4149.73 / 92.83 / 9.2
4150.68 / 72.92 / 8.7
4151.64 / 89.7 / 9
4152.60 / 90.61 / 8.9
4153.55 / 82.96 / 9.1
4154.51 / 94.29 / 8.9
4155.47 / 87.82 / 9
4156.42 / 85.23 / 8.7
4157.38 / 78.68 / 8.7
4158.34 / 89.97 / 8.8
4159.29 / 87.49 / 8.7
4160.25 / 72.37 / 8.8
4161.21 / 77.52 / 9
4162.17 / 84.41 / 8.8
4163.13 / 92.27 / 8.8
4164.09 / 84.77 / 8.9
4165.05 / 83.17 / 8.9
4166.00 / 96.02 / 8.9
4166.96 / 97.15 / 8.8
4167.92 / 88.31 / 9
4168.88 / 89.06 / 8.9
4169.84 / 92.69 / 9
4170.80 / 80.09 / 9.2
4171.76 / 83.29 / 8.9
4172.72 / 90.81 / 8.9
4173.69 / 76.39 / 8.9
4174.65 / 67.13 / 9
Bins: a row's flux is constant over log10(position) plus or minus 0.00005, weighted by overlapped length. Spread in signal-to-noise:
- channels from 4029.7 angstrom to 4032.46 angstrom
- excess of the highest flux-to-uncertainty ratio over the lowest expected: 1.3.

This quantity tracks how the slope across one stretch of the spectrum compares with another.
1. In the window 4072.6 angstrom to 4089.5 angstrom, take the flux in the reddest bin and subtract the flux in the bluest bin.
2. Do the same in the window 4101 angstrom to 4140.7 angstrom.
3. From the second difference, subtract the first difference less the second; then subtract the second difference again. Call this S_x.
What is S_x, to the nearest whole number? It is 18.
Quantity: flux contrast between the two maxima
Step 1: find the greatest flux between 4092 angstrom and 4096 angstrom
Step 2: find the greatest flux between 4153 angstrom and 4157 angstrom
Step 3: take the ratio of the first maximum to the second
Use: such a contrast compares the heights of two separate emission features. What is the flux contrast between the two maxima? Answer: 0.92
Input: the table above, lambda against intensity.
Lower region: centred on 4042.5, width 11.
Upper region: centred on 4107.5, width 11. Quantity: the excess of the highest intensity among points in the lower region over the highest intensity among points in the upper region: 9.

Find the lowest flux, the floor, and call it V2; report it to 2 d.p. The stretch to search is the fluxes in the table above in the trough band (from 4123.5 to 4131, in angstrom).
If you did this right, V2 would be 81.83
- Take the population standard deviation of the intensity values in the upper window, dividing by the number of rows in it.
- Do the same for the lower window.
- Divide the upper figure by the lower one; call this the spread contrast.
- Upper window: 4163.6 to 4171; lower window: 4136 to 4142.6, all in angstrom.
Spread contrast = 0.6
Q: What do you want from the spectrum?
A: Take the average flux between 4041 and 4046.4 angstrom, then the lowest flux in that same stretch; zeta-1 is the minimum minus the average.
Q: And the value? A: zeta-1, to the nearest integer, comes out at -19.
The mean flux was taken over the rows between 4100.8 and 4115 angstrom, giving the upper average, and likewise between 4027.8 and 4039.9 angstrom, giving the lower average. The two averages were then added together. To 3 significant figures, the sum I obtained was 162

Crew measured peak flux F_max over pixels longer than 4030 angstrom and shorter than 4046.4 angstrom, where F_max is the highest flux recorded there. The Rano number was 99.05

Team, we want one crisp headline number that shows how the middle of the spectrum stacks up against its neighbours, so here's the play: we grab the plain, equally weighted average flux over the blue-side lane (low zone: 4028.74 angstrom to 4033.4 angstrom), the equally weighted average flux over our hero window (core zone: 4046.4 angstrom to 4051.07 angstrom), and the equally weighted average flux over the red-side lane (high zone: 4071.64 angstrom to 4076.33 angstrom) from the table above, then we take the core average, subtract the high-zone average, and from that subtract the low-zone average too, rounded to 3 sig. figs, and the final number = -88.3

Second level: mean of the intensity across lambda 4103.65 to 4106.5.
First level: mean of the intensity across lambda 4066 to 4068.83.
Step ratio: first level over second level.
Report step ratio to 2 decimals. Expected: 1.35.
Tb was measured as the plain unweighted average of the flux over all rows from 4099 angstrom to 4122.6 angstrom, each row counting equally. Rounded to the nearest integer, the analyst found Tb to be 78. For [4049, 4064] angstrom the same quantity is 87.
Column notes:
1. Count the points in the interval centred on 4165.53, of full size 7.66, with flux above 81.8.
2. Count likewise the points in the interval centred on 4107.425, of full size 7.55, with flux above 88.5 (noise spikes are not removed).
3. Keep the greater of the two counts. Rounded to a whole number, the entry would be 8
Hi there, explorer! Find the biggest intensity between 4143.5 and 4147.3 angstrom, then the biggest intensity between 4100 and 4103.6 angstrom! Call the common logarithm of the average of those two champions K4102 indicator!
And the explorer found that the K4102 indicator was 1.98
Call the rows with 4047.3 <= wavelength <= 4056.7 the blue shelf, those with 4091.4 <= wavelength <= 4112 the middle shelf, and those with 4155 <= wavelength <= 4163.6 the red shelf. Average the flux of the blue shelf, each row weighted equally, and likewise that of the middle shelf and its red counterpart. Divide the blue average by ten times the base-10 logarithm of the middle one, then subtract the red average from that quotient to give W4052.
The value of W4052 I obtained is -79.4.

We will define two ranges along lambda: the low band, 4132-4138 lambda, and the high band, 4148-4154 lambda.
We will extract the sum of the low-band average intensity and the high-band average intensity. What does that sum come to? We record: 178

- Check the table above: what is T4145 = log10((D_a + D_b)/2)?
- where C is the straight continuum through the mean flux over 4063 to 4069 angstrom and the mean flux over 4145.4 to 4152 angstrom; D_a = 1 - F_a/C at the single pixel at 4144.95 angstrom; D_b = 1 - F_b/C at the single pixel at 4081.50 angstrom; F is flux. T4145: -1.98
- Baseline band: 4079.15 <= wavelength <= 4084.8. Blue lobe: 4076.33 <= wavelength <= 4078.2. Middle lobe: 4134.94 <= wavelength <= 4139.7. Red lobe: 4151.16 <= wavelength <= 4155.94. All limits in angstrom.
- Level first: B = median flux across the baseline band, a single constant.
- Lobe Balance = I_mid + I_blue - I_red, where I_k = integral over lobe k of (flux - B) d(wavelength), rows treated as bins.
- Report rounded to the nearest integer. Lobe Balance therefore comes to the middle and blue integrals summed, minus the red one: 12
